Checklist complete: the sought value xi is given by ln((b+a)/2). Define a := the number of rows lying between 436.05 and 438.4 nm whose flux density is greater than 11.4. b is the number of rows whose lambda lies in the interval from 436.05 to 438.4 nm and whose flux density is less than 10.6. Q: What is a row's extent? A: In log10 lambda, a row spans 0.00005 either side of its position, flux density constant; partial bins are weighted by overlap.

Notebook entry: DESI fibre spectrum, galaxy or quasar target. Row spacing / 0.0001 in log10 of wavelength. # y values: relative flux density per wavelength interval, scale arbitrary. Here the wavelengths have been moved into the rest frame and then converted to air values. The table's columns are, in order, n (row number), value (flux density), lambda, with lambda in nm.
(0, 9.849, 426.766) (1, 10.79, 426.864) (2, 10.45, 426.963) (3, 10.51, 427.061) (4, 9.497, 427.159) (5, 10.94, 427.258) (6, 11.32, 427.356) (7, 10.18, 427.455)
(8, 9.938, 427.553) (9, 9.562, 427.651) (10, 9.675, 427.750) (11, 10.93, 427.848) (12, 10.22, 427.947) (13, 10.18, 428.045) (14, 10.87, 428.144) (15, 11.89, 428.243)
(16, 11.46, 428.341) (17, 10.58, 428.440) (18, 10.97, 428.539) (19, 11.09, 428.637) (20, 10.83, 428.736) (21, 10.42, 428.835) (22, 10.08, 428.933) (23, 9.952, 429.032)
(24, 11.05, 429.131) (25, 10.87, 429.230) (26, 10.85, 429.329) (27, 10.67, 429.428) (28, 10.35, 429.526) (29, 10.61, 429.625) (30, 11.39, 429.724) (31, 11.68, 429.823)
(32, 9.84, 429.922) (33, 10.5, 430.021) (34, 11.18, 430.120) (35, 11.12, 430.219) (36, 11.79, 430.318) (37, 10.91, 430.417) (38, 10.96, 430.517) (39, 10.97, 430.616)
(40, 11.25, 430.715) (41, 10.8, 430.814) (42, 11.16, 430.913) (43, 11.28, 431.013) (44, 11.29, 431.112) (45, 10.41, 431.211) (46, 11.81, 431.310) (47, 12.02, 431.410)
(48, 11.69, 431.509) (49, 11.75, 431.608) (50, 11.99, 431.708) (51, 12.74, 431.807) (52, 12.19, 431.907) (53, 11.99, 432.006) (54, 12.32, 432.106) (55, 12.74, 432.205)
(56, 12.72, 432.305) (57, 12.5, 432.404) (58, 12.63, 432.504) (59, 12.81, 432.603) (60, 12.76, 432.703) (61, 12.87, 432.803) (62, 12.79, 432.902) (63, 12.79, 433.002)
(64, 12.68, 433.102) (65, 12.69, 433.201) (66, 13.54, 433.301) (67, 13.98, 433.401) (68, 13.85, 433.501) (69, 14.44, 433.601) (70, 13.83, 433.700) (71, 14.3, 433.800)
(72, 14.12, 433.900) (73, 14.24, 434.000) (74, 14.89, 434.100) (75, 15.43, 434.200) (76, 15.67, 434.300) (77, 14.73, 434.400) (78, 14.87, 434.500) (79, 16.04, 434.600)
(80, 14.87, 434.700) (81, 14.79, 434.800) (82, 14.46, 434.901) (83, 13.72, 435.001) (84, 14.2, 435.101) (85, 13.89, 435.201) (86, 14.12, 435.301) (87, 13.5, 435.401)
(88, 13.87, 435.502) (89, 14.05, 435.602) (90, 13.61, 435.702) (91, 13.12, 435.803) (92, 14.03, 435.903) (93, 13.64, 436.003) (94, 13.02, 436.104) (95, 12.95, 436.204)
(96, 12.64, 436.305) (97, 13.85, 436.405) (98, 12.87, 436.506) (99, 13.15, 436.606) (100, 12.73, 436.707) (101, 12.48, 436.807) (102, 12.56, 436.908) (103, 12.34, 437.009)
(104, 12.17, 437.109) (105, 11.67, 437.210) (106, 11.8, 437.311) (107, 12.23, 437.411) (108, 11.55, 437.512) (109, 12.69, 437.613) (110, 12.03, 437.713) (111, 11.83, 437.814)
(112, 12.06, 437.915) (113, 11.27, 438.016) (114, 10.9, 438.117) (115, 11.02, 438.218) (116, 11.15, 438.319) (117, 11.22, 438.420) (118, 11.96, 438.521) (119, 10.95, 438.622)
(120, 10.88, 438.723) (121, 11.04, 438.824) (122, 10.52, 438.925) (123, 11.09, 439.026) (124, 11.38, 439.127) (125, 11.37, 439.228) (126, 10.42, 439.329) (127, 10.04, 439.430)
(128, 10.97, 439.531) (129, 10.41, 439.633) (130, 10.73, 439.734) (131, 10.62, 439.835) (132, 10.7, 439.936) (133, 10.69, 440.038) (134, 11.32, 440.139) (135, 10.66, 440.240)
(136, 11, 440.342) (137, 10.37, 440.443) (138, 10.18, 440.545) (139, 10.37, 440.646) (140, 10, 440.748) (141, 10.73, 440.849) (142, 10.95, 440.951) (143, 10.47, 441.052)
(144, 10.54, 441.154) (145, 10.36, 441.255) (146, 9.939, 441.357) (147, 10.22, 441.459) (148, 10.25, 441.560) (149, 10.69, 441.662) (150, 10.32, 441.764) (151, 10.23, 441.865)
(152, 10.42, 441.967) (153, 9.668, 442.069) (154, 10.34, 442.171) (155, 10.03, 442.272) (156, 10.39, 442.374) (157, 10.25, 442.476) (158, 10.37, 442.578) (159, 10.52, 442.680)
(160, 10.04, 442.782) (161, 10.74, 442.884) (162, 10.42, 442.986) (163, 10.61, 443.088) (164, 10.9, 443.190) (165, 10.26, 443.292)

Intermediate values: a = 19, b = 0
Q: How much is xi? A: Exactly 2.3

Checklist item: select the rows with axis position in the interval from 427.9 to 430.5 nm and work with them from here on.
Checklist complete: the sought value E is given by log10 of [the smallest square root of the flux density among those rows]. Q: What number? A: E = 0.496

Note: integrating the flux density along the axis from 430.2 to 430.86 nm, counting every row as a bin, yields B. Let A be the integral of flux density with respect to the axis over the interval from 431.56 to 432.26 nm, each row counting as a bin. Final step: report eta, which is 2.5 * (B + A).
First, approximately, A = 8.6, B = 7.3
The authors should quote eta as 39.7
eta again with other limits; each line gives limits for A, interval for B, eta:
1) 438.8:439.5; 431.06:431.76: 39.2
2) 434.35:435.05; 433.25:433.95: 50.4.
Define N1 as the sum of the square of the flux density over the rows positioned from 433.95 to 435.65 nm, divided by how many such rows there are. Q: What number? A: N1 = 212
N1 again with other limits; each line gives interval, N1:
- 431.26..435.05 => 182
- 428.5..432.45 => 128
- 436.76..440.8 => 126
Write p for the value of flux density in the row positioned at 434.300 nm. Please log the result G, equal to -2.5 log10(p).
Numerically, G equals -2.99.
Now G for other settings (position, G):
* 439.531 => -2.60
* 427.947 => -2.52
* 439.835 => -2.57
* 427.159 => -2.44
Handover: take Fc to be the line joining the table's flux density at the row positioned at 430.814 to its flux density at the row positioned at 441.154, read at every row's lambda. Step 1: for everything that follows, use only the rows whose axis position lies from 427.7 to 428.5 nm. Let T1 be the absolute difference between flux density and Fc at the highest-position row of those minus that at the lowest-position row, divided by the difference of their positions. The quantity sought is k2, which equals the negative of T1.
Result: 1.3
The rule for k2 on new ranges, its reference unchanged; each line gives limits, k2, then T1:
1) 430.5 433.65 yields -1.2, 1.2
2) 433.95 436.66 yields 0.4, -0.4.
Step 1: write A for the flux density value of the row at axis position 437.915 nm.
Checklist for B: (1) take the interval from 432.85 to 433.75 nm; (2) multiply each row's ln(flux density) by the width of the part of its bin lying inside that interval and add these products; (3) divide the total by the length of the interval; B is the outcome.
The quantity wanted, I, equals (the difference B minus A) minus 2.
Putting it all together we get -11.5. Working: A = 12.06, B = 2.60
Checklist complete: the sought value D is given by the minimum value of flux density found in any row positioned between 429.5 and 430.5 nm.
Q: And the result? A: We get 9.84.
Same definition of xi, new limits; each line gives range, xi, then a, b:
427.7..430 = 1.8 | 3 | 9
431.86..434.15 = 2.4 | 23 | 0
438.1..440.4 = 0.9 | 1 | 4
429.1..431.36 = 1.3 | 3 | 4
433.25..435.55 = 2.4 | 23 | 0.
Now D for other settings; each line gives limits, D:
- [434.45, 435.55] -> 13.5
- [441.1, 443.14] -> 9.668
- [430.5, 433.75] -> 10.41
